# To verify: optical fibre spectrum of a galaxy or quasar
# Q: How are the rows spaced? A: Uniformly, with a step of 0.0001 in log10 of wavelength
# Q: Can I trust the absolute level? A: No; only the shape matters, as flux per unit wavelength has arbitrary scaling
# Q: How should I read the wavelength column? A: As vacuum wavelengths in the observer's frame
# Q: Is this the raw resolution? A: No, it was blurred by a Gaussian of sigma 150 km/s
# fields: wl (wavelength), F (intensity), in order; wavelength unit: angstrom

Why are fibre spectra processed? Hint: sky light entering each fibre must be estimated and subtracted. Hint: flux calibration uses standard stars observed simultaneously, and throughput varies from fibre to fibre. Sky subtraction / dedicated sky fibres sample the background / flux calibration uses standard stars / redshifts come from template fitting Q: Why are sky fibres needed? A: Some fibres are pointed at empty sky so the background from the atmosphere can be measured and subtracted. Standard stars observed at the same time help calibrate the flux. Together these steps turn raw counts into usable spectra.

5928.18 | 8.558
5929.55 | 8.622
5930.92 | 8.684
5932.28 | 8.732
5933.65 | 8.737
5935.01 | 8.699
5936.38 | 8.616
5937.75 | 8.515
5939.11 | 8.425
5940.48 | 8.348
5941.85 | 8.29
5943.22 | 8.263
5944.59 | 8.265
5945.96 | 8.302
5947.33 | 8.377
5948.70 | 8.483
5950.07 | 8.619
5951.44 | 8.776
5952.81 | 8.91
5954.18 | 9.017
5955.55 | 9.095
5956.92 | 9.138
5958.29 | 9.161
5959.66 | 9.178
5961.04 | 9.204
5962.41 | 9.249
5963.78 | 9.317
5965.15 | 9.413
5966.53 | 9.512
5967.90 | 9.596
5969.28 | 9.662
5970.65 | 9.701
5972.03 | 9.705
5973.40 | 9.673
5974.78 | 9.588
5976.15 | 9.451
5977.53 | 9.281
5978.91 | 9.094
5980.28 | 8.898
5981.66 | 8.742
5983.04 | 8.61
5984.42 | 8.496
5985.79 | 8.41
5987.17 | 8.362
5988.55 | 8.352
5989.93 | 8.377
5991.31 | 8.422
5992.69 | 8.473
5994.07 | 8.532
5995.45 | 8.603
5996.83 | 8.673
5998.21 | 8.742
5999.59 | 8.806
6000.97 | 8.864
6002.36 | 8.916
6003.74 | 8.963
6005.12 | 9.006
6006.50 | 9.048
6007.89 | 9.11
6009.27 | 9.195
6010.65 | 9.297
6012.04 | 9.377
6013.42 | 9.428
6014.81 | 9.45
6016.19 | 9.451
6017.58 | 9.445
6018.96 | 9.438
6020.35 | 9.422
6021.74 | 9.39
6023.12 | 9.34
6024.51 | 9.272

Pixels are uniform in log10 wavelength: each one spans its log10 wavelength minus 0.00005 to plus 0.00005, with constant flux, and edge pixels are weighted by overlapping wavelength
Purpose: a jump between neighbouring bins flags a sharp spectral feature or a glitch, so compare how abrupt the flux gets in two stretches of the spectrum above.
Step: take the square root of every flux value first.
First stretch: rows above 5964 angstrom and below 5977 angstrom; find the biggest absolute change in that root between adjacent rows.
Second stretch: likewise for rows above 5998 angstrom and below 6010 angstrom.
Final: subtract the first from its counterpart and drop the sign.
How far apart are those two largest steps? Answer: 0.0082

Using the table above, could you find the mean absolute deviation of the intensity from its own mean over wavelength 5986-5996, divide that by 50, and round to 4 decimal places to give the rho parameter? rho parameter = 0.0015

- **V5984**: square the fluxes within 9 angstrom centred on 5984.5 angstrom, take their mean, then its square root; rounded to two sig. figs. 8.6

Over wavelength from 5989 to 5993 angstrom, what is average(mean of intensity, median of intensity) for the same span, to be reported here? 8.42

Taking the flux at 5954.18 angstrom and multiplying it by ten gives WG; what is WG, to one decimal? 90.2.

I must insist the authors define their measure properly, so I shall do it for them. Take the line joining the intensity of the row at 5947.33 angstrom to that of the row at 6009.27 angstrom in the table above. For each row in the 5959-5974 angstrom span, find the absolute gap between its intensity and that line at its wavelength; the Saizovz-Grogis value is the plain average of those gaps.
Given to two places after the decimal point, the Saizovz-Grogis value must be 0.84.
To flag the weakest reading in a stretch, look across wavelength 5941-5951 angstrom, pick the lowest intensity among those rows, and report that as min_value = 8.263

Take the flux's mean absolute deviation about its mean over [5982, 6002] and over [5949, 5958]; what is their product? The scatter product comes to 0.022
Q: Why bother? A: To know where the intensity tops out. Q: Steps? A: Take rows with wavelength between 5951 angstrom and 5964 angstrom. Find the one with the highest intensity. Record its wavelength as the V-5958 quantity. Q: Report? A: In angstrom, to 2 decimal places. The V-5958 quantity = 5963.78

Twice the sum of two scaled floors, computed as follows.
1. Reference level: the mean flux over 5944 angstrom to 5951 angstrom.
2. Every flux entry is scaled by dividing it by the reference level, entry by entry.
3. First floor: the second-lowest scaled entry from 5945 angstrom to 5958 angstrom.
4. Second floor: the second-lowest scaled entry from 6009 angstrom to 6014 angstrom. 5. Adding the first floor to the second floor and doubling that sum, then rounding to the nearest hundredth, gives 4.20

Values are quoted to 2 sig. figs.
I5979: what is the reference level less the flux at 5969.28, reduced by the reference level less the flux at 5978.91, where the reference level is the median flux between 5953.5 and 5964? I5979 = -0.57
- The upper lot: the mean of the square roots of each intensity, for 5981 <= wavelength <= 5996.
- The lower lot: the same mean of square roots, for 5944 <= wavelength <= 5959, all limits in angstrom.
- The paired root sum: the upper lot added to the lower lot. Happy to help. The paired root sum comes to 5.87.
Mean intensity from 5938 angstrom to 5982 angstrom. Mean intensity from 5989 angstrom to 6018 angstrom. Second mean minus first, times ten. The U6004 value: -1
